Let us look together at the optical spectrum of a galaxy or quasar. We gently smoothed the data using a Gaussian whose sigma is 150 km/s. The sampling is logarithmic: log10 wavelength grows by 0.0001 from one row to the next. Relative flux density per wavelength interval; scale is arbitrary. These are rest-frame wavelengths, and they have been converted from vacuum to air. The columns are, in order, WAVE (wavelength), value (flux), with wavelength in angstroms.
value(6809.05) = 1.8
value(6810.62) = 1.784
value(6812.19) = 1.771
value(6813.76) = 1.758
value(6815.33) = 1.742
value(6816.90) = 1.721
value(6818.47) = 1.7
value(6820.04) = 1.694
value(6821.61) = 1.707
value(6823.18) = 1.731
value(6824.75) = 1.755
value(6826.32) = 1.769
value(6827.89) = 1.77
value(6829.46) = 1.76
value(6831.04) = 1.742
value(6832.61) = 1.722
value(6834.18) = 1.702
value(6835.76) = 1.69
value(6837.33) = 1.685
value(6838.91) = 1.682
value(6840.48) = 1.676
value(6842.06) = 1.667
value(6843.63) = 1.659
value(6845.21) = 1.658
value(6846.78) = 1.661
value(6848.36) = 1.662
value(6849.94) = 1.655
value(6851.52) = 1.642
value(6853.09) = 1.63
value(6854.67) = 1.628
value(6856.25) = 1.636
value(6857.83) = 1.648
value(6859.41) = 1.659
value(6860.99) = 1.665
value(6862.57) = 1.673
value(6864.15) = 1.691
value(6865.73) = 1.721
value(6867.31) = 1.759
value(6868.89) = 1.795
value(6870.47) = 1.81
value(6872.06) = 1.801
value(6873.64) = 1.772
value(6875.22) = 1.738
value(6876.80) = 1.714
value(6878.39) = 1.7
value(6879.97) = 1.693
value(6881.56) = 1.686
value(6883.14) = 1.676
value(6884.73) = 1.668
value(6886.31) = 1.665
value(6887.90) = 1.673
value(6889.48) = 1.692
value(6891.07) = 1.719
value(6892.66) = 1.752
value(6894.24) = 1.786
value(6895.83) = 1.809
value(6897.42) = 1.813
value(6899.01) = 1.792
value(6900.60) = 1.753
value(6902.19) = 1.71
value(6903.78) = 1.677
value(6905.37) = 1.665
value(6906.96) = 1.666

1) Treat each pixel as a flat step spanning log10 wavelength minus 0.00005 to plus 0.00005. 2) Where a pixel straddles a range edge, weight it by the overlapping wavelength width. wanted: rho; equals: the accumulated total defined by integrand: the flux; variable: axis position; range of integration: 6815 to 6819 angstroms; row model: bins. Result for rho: 6.9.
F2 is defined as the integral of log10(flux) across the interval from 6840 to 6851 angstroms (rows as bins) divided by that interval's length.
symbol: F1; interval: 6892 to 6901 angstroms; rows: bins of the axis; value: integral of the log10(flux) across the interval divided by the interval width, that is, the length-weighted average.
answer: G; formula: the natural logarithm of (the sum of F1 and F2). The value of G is -0.75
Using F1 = 0.252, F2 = 0.220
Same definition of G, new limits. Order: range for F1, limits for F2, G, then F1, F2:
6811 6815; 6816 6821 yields -0.74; 0.246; 0.232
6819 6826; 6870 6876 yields -0.72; 0.237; 0.250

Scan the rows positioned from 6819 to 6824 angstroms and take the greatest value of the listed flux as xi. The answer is 1.731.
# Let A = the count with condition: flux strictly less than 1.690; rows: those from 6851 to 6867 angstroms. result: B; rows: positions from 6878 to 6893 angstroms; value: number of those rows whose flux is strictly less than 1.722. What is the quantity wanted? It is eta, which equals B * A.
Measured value 72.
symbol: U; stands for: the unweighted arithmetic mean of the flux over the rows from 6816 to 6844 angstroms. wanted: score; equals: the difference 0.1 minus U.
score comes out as -1.61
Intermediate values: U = 1.71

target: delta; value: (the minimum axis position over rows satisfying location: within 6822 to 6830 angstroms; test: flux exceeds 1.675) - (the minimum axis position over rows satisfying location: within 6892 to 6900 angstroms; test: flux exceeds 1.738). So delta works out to -69.5 angstroms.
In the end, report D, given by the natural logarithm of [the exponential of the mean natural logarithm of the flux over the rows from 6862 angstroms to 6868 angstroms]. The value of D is 0.537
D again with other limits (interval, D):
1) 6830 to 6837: 0.539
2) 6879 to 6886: 0.519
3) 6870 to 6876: 0.577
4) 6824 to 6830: 0.567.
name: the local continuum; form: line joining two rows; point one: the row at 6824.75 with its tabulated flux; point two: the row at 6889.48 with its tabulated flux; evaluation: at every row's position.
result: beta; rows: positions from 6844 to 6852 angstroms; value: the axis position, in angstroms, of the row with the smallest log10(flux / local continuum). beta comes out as 6851.52 angstroms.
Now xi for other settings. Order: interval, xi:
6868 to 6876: 1.81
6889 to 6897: 1.809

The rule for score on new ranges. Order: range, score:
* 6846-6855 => -1.55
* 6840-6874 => -1.59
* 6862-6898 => -1.63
